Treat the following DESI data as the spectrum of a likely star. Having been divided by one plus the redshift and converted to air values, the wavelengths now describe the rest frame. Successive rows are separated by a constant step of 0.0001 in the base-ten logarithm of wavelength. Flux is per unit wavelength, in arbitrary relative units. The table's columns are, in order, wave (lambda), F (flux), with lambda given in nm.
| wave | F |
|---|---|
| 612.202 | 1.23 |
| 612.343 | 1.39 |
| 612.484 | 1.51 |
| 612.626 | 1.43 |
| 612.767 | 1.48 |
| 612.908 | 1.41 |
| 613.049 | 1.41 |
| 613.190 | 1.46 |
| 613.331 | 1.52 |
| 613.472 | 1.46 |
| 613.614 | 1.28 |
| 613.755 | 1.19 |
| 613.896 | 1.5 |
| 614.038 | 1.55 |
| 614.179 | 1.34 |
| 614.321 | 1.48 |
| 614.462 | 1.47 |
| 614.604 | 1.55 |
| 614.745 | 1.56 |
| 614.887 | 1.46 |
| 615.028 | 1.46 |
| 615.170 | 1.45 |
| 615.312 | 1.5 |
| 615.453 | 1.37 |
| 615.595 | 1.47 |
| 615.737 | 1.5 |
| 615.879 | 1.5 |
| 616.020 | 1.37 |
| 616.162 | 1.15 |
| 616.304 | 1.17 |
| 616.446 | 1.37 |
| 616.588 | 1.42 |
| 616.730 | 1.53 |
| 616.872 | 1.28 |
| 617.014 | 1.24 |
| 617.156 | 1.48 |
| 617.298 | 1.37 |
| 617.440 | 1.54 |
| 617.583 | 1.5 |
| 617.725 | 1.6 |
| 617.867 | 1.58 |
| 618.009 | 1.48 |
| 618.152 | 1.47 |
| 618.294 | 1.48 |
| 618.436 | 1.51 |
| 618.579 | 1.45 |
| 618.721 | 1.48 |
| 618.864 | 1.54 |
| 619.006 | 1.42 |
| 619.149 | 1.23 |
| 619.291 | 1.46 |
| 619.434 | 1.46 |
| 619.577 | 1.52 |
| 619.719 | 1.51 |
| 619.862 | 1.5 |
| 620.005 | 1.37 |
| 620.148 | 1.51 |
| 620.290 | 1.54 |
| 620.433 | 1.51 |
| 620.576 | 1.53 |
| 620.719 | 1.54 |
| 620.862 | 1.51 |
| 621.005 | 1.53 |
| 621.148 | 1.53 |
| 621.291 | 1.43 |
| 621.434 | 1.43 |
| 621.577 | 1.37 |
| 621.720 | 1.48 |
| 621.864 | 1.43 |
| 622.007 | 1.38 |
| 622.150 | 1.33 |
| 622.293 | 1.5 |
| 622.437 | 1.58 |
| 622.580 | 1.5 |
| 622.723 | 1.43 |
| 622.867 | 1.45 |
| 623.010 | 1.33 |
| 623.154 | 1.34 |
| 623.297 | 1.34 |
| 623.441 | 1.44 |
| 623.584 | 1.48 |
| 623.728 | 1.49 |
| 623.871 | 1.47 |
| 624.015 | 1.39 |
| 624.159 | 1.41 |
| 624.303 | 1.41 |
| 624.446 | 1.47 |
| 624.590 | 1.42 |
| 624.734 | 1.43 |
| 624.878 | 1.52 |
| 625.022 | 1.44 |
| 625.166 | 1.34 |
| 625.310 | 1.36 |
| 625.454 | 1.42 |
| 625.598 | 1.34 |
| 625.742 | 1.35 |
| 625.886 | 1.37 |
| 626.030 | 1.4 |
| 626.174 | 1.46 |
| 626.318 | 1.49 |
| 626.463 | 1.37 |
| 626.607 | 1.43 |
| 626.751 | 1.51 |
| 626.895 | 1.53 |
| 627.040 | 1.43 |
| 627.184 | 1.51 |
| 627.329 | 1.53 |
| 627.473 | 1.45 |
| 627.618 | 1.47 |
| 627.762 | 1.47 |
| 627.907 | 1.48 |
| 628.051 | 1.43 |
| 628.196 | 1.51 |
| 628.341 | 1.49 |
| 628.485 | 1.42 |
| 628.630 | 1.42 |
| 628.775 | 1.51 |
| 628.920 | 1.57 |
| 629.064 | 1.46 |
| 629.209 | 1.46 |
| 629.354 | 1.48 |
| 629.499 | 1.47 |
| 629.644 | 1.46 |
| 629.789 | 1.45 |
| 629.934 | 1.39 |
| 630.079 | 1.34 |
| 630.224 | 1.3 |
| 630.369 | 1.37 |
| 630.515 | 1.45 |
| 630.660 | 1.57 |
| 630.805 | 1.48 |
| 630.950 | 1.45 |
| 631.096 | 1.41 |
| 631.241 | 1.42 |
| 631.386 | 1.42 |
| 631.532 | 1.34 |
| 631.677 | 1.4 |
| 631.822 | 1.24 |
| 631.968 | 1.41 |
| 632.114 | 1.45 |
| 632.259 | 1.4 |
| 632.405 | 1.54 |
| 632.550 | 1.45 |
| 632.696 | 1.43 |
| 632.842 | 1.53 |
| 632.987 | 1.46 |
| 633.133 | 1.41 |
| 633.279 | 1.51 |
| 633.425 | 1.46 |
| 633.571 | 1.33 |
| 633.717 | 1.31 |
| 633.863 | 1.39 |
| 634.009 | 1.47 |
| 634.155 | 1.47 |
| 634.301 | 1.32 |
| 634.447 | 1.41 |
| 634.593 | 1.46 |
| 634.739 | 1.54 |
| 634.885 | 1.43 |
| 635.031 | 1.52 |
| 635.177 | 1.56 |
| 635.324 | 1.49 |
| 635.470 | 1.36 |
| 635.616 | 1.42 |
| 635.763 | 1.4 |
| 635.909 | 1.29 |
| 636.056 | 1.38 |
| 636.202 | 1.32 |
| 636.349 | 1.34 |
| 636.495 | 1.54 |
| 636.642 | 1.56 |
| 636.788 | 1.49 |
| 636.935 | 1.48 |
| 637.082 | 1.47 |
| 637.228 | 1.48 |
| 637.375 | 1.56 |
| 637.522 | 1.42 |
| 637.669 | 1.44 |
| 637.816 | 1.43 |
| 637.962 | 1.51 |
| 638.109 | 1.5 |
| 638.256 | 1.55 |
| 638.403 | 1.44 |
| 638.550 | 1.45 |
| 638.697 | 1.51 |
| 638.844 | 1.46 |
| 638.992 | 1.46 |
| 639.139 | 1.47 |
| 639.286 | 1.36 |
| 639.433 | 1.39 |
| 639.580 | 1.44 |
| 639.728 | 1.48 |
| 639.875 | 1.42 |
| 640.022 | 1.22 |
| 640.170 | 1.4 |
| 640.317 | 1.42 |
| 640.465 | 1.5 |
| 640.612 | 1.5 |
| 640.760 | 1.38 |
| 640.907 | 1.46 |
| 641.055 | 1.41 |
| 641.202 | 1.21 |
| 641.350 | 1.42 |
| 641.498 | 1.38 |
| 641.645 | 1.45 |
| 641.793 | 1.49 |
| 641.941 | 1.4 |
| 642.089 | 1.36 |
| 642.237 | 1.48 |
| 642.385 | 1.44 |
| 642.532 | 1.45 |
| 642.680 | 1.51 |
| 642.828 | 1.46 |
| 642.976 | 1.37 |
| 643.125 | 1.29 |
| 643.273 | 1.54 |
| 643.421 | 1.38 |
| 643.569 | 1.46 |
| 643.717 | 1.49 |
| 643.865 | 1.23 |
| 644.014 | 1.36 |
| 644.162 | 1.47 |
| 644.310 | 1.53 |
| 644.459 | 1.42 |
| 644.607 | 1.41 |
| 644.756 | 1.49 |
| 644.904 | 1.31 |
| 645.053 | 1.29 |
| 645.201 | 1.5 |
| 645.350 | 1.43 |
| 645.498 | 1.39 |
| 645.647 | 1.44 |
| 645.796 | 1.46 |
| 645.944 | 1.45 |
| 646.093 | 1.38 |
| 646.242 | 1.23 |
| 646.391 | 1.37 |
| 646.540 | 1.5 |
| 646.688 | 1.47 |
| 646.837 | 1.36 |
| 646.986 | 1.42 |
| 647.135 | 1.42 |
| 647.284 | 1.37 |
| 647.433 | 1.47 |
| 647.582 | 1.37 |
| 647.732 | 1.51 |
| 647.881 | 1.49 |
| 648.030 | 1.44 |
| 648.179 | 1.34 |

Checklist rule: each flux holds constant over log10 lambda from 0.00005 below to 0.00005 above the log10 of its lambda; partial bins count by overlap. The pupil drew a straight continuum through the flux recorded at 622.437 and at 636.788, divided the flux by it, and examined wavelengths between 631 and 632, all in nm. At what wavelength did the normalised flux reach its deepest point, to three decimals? 631.822 nm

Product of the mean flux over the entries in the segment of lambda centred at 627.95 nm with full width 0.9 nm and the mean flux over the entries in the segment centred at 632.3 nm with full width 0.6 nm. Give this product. 2.15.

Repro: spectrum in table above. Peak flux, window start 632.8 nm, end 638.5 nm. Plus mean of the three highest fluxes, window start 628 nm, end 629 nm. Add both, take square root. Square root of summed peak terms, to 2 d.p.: 1.76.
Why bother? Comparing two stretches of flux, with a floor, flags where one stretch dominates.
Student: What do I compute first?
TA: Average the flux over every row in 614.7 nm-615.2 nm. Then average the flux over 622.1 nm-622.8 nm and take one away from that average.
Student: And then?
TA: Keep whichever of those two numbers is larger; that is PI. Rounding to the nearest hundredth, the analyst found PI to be 1.48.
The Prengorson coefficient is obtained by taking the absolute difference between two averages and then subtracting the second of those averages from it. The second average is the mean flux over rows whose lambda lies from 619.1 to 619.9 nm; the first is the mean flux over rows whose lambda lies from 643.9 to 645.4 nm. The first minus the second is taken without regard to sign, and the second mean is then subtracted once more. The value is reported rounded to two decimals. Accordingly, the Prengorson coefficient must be -1.42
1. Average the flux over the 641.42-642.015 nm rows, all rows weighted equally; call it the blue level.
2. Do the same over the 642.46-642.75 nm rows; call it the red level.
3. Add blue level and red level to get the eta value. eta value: 2.91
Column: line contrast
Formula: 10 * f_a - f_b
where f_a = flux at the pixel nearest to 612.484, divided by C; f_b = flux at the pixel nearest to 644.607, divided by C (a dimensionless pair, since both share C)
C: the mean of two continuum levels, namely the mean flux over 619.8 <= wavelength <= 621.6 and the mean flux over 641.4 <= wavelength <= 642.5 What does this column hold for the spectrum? 9.4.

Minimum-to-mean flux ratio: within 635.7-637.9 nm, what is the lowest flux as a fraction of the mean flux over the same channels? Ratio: 0.90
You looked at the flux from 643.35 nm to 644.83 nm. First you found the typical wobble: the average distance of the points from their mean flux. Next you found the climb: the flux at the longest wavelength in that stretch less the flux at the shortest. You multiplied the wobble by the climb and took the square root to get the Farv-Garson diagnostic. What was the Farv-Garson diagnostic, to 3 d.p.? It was 0.084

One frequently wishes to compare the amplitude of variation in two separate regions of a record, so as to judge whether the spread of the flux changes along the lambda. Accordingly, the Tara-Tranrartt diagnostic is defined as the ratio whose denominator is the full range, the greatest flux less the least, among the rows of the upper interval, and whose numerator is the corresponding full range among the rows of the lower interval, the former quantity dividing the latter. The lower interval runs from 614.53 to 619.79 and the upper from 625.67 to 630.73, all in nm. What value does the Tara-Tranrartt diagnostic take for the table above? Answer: 1.67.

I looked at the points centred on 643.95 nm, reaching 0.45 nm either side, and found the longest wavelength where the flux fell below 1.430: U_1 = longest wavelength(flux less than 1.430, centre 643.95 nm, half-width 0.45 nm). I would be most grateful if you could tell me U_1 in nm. 644.014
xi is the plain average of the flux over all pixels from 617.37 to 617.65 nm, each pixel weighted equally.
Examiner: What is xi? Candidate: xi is 1.52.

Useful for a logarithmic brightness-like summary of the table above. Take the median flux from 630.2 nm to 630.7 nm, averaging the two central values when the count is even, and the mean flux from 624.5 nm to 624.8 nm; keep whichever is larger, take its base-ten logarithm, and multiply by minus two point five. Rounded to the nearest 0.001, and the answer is -0.385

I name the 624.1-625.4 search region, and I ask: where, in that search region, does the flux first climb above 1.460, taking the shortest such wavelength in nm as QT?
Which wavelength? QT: 624.446 nm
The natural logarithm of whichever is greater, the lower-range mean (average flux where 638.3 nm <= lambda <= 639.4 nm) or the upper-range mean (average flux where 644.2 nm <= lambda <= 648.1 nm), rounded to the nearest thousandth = 0.372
